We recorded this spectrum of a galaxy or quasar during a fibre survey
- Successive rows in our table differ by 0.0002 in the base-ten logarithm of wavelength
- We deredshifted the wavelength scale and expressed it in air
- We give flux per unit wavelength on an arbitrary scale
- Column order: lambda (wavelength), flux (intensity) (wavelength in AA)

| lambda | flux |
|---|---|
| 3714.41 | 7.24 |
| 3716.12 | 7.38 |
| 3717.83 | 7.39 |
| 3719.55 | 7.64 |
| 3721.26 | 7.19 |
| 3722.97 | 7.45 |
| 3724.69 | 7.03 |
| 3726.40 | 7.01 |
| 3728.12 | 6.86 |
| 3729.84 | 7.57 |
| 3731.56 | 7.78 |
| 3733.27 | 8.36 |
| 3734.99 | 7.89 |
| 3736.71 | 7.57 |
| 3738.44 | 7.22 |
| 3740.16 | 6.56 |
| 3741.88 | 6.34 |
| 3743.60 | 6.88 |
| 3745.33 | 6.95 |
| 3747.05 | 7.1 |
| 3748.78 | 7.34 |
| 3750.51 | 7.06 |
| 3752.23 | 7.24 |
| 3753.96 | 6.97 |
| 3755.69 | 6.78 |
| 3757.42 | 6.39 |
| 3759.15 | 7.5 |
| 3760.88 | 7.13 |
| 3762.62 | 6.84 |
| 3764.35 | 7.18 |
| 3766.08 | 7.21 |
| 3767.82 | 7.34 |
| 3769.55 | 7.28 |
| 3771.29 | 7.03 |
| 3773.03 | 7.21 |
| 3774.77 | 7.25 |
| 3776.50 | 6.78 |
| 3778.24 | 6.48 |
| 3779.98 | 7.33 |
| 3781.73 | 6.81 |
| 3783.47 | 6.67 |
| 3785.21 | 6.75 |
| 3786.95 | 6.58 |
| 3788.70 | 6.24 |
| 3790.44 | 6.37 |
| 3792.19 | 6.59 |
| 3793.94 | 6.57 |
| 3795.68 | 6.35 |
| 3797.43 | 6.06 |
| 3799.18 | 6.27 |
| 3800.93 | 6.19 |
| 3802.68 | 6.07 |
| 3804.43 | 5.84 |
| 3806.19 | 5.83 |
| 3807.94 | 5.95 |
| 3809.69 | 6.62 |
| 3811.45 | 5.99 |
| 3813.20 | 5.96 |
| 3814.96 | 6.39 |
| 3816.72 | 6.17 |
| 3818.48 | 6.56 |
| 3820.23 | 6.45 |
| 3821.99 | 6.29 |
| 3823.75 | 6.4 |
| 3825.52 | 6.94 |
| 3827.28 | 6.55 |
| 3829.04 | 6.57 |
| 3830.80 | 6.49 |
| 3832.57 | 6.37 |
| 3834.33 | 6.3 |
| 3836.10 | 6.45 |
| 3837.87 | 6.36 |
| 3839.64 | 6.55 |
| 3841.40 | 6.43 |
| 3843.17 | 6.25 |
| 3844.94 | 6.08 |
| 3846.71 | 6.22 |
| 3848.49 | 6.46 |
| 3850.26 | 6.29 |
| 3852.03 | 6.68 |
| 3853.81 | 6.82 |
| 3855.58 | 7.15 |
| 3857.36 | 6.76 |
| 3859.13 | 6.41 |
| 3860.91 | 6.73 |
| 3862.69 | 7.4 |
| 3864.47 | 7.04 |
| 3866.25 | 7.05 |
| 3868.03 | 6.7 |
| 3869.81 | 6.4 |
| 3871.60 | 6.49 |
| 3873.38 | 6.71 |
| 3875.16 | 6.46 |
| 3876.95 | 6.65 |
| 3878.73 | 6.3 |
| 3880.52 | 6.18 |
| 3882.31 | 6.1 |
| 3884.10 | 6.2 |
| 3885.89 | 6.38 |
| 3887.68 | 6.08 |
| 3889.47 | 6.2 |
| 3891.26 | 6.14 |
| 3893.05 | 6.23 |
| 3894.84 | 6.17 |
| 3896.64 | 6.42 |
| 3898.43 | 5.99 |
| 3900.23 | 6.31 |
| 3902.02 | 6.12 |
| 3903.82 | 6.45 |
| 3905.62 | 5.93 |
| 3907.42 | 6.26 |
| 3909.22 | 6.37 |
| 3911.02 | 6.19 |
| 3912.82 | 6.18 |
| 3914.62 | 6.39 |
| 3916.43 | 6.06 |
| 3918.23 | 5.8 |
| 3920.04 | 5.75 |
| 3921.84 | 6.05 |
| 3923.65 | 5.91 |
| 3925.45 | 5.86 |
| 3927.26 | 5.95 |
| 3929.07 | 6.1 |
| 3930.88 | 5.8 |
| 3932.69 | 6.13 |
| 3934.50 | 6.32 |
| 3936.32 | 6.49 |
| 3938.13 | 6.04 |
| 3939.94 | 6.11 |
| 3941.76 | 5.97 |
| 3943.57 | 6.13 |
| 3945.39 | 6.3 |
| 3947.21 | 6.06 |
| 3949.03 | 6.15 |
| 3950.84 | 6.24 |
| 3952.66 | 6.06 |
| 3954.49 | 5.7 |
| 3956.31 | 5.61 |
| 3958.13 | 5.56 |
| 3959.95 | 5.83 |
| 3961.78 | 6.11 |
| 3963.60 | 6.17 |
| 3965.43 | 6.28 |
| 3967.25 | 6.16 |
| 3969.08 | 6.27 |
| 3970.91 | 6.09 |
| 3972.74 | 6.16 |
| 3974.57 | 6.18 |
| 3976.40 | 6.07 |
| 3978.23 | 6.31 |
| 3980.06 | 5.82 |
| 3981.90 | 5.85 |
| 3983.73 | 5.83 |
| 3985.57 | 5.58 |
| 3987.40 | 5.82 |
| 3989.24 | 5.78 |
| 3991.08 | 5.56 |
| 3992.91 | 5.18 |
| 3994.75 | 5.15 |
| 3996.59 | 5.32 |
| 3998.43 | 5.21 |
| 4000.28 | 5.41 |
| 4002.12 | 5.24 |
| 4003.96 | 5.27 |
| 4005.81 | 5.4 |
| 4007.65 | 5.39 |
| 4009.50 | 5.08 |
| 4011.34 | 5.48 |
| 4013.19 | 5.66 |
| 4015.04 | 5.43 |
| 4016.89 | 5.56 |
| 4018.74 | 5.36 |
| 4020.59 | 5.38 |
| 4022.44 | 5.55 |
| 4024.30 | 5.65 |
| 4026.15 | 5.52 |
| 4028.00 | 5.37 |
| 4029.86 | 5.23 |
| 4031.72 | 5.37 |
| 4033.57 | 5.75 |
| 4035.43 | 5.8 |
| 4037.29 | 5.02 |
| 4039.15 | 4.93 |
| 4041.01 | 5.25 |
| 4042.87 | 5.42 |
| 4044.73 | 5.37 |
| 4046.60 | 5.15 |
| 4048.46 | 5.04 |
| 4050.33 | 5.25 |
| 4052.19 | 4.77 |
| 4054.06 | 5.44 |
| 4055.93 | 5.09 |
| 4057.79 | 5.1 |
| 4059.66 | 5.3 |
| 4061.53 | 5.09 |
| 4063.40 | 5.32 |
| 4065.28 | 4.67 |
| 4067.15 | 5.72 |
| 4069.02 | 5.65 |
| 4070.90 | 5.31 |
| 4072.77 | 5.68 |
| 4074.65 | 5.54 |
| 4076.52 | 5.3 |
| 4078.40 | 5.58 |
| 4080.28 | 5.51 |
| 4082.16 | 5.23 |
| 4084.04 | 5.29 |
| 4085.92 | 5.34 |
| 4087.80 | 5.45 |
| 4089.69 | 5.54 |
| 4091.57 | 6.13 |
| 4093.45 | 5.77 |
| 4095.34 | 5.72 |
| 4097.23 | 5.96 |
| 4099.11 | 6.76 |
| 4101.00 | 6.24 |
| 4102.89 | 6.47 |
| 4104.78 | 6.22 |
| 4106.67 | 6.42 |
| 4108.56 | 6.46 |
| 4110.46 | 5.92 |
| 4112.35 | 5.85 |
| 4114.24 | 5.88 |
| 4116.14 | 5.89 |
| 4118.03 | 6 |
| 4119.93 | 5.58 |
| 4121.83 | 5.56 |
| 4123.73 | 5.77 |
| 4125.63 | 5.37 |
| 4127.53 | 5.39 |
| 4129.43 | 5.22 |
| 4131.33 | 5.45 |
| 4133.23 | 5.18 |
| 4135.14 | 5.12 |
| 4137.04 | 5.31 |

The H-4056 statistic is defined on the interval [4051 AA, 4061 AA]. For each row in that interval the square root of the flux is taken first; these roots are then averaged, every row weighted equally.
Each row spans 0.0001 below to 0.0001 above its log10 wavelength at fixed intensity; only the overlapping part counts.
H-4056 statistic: 2.27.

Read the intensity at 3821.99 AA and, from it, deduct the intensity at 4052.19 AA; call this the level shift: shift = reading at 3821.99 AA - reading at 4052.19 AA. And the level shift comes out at 1.5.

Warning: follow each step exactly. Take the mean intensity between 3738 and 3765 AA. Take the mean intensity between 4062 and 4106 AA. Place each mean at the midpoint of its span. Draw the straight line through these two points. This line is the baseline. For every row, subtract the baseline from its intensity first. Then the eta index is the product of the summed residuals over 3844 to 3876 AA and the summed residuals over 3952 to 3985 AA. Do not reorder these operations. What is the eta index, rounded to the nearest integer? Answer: -4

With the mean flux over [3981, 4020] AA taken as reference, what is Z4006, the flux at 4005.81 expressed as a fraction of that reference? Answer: 0.99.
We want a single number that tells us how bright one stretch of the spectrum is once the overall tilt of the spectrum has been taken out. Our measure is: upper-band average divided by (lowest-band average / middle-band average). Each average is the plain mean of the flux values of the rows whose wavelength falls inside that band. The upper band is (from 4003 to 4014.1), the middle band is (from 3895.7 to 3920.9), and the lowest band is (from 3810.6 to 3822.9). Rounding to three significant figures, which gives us 5.29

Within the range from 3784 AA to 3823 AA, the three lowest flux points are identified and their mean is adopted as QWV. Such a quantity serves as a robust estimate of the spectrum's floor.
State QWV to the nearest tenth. 5.9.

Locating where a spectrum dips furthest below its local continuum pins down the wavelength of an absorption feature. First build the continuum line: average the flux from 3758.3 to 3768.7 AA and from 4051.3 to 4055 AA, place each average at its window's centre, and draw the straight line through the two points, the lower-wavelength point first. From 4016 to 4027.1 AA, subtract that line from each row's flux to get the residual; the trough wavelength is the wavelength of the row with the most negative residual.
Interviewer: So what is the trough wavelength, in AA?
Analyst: 4018.74 AA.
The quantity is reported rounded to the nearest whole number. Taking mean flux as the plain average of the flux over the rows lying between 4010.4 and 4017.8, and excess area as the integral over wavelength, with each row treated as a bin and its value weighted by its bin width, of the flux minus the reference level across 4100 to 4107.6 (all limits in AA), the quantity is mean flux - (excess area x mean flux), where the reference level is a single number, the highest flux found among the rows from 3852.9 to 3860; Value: 40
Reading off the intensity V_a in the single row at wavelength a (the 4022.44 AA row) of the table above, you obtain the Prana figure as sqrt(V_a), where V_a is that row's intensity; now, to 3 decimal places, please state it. 2.356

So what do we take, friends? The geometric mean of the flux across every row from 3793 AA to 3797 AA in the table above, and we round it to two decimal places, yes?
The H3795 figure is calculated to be 6.46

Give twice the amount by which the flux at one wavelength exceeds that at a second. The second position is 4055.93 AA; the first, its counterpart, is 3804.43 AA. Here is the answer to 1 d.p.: 1.5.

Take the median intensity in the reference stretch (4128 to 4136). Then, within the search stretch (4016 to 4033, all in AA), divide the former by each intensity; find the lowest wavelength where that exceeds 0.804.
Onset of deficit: 4016.89 AA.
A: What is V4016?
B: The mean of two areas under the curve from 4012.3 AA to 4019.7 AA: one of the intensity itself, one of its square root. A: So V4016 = 29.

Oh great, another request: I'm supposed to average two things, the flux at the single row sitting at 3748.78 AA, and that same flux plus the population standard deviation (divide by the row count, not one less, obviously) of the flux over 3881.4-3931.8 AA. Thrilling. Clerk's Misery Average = 7.4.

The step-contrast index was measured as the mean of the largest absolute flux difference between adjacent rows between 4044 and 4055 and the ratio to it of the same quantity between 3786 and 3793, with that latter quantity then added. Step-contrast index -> 0.93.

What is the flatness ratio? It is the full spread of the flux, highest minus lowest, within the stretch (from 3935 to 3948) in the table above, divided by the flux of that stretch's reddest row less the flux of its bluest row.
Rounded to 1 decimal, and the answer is -1.2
